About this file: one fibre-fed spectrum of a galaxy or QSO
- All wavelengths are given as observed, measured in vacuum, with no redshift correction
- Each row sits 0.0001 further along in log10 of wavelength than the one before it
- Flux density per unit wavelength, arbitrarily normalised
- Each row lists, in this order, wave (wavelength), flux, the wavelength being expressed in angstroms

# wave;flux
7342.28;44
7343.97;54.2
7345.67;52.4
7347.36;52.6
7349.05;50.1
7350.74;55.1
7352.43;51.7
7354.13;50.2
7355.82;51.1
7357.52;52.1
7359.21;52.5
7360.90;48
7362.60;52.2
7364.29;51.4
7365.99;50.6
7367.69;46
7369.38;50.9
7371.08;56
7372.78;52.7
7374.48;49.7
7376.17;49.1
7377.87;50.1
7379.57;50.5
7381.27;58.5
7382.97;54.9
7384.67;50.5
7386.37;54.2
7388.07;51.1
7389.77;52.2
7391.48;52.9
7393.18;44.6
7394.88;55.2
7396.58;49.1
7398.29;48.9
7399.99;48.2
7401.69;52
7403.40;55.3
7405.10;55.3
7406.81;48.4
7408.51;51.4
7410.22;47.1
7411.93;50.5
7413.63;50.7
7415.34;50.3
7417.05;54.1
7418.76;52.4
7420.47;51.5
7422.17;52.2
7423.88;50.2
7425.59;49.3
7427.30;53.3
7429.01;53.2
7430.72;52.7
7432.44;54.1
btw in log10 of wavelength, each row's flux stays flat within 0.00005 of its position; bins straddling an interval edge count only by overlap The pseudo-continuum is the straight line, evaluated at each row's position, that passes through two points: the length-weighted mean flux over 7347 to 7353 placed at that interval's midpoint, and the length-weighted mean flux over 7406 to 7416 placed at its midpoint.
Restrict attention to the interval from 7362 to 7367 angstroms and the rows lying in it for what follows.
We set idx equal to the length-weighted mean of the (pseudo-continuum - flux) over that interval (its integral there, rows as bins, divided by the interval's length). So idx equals 0.62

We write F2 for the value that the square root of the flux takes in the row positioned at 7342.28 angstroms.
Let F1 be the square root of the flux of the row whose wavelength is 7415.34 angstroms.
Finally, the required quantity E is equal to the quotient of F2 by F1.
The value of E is 0.94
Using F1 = 7.09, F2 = 6.63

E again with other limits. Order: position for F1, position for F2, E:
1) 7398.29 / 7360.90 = 0.99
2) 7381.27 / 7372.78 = 0.95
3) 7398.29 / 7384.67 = 1.02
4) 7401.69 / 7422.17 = 1.00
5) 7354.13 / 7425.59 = 0.99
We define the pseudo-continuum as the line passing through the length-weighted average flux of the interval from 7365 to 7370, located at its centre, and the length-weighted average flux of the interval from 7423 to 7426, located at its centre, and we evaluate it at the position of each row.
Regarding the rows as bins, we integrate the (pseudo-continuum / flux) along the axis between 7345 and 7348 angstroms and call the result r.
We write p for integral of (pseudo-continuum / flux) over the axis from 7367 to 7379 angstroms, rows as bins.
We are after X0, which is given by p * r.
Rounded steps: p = 12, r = 3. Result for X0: 33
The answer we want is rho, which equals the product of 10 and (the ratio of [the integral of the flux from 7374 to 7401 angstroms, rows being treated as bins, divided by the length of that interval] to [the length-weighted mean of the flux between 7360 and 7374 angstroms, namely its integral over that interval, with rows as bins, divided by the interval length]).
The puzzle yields 10.1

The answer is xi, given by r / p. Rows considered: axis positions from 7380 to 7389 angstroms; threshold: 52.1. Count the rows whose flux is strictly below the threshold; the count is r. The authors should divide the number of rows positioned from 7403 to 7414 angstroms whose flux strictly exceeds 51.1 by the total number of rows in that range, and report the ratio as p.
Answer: 4.7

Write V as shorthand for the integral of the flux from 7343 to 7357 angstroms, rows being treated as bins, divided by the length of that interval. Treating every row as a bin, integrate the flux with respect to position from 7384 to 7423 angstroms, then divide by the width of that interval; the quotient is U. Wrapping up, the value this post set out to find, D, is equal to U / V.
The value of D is 0.98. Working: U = 51.2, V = 52.1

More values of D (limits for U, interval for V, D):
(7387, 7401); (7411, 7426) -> 0.98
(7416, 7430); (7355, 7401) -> 1.02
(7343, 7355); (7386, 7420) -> 1.02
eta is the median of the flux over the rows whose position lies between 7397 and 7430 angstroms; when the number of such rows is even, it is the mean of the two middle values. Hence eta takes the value 51.4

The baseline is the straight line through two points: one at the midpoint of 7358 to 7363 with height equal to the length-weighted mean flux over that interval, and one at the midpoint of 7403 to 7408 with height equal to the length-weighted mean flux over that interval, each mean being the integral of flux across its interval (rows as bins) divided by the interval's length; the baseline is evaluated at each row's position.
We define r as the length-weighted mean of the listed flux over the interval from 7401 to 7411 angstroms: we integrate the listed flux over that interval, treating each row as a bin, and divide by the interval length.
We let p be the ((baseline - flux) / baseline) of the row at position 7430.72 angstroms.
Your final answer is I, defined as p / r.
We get 0.0004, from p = 0.020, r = 51.6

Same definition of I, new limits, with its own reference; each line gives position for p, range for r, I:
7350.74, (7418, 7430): -0.0018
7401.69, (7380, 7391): 0.0002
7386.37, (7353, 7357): -0.0008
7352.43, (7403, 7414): -0.0004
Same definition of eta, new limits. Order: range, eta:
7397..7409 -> 51.4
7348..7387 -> 51.1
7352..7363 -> 51.7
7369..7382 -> 50.7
